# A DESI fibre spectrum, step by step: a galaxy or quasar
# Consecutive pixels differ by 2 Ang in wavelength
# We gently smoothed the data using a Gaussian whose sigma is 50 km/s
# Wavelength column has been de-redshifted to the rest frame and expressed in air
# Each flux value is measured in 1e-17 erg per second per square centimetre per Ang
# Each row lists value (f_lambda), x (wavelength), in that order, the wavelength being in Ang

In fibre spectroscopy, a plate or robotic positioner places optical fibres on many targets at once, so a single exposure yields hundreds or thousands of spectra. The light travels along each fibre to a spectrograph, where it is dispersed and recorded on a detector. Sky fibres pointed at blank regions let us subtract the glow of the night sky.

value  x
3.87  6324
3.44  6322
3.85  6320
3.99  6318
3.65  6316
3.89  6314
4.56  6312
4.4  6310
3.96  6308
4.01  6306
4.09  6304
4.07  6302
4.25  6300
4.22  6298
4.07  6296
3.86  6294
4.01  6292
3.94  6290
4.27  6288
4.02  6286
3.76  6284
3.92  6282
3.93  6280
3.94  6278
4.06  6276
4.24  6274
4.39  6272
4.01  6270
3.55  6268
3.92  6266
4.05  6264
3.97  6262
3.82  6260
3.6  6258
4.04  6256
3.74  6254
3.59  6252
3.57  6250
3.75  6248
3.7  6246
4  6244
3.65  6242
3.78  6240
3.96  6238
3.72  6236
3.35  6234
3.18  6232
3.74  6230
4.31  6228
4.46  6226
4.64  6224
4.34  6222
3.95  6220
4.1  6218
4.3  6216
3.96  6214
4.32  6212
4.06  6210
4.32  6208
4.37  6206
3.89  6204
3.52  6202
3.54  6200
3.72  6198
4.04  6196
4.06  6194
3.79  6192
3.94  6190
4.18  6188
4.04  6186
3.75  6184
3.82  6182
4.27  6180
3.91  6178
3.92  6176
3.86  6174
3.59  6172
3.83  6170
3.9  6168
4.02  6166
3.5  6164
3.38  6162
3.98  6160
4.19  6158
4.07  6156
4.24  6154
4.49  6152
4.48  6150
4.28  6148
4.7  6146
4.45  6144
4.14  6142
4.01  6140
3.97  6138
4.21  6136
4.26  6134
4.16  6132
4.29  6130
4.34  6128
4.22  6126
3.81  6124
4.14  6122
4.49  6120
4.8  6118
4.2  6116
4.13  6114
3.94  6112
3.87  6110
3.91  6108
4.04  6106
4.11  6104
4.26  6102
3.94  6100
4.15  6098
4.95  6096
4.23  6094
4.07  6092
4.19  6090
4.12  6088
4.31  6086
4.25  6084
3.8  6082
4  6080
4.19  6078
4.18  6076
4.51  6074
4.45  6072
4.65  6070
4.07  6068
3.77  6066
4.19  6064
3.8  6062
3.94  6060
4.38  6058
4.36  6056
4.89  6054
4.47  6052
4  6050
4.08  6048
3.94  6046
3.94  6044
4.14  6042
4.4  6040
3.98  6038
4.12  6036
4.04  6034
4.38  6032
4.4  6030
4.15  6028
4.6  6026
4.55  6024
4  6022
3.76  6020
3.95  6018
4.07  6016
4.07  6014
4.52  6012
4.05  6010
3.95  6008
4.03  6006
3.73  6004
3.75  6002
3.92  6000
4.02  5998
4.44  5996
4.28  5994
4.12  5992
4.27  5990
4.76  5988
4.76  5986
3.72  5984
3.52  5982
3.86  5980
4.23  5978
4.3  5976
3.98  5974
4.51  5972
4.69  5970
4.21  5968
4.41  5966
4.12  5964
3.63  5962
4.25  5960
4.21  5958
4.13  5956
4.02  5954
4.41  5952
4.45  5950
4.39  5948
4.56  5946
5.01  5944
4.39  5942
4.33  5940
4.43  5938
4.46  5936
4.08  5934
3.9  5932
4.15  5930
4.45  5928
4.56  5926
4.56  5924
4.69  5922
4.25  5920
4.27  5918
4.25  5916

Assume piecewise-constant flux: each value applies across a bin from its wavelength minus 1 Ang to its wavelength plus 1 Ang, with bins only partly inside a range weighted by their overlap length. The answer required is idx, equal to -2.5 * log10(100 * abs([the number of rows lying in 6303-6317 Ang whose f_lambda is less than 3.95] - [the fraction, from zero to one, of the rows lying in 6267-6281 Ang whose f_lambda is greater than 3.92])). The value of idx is -5.1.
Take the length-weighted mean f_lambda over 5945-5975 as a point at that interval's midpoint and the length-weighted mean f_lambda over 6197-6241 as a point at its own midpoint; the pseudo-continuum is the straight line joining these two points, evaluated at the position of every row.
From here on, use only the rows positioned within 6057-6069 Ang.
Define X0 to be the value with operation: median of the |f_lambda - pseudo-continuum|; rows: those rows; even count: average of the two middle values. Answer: 0.22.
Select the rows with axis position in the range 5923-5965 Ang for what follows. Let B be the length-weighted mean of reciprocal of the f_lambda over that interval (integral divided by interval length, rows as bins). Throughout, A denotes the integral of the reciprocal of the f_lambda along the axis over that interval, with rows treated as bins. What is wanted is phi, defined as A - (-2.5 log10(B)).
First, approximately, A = 9.79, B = 0.233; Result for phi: 8.21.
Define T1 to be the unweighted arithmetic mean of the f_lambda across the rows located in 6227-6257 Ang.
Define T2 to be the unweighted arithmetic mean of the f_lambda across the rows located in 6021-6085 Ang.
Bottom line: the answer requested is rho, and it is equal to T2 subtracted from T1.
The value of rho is -0.47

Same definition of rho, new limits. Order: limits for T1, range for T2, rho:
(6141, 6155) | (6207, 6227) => 0.15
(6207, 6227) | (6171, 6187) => 0.35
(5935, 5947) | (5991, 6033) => 0.40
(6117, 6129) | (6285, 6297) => 0.27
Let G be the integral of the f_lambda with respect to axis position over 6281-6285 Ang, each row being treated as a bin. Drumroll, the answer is 15.4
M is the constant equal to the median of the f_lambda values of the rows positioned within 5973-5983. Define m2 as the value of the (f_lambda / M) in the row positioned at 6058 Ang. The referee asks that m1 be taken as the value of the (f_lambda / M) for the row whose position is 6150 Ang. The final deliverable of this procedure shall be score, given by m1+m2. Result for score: 2.23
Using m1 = 1.13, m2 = 1.10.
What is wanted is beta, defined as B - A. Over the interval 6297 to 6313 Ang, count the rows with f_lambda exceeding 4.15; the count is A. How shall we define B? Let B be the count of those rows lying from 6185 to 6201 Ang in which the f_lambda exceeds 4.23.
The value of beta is -4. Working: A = 4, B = 0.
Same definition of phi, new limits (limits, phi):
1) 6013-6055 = 8.52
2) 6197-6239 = 9.14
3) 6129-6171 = 8.72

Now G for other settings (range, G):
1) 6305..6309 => 15.9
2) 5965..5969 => 17.2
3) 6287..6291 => 16.4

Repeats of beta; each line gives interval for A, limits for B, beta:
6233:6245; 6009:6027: 3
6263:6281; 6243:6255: -2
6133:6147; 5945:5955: 0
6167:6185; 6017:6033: 3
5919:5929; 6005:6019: -4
